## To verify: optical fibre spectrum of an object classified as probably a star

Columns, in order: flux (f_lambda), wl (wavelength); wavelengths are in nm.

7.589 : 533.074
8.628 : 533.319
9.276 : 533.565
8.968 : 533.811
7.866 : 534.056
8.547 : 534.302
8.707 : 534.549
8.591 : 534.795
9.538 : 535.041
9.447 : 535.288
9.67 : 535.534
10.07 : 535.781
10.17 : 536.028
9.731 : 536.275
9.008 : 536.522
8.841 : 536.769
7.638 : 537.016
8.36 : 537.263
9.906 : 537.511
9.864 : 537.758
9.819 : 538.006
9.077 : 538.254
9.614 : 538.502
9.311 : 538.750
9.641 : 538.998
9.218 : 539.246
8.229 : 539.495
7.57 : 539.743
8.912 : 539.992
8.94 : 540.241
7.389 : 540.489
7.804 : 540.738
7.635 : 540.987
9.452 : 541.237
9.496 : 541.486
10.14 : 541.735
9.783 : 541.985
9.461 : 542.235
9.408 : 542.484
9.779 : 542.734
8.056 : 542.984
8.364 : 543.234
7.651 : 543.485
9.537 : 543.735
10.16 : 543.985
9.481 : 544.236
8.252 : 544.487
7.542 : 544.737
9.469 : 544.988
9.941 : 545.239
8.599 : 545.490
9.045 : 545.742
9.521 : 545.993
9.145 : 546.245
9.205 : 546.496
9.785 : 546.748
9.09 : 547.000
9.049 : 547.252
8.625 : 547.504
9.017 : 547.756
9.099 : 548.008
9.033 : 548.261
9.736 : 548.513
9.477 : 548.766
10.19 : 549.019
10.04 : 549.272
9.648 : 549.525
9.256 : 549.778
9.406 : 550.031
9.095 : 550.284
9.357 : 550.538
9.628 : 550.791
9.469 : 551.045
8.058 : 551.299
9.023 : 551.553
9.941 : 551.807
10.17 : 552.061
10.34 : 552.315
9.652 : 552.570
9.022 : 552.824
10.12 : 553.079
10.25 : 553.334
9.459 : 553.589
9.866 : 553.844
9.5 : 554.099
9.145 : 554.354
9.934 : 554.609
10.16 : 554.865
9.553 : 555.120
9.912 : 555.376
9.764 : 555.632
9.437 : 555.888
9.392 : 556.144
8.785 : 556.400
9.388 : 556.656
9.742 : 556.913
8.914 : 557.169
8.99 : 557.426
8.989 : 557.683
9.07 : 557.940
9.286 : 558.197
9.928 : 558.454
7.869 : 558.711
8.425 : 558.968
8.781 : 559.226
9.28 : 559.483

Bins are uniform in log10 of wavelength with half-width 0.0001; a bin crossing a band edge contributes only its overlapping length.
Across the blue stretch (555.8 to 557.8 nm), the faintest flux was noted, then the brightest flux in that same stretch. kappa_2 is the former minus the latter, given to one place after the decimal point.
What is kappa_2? -1.0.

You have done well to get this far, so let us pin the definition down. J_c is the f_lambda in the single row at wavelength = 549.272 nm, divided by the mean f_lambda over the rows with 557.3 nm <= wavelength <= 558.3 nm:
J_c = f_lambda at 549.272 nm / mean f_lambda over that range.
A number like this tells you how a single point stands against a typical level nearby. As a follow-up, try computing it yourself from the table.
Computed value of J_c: 1.11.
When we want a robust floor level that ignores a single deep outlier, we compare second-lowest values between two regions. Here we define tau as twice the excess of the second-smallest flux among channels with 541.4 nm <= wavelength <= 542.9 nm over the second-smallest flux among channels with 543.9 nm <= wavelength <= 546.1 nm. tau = 2.4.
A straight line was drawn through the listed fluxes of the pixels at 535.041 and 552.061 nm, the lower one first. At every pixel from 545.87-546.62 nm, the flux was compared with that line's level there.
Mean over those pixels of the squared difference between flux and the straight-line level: 0.47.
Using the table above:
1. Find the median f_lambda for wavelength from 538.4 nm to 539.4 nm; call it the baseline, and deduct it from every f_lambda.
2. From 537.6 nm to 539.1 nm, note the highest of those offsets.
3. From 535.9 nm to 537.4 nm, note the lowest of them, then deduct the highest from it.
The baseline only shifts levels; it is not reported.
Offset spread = -2.2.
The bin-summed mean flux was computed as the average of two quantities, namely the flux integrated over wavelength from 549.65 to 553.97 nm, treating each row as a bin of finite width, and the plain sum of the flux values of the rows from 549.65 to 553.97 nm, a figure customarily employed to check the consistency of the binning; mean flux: 101.7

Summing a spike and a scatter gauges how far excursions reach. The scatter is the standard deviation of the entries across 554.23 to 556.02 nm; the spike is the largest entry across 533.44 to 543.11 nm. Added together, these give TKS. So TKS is 10.5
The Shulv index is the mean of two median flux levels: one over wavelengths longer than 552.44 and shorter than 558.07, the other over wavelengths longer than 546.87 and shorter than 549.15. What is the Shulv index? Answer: 9.3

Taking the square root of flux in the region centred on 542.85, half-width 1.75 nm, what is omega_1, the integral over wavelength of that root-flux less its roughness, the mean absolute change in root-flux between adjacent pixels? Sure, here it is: 10.5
